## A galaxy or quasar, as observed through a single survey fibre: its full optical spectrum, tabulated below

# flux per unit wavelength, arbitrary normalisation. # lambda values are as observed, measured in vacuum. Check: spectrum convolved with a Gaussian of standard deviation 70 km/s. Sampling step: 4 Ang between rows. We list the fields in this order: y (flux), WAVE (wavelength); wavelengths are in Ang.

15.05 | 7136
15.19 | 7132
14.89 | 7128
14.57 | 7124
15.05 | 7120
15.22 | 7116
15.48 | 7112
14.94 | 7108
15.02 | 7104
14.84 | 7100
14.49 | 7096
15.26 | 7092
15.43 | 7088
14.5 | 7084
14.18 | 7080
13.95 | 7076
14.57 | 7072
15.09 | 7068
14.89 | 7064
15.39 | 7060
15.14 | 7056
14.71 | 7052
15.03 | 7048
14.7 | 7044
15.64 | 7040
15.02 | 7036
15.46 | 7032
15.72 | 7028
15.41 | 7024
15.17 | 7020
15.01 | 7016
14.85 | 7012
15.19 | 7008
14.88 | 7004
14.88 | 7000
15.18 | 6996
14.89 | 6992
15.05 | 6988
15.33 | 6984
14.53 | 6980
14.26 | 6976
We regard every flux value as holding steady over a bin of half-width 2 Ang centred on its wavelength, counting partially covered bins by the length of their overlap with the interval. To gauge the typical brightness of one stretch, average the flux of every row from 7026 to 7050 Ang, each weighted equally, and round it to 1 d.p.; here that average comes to 15.3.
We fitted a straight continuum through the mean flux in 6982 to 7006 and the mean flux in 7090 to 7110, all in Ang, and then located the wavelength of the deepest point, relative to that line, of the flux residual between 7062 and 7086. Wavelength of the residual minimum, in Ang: 7076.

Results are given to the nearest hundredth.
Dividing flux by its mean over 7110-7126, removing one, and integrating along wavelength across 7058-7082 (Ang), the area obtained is -0.64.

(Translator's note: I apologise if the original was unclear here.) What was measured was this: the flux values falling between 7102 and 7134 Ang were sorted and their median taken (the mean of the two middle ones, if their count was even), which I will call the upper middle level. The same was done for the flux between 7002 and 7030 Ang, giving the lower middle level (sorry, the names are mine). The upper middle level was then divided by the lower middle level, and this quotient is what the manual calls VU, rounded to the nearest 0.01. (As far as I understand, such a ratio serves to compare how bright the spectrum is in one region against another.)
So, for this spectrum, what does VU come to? 0.99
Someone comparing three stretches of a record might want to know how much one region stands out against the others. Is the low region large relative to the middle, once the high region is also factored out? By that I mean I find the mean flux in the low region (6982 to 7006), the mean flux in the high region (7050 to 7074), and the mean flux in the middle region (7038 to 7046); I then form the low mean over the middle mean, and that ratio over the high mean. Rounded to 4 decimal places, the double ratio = 0.0662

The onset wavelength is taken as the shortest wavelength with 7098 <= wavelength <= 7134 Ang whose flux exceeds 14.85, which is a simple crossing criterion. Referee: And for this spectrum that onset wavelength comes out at 7104 Ang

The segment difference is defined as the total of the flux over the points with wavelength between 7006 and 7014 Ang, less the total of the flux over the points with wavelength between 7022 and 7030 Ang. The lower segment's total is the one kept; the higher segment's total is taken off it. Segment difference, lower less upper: -1.1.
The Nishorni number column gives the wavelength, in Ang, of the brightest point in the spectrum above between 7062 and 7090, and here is 7088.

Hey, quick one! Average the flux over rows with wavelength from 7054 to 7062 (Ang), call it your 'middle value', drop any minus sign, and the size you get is 15.3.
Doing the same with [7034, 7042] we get 15.3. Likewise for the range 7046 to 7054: 14.9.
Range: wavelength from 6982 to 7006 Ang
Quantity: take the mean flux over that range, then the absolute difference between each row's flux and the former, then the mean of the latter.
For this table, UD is 0.15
